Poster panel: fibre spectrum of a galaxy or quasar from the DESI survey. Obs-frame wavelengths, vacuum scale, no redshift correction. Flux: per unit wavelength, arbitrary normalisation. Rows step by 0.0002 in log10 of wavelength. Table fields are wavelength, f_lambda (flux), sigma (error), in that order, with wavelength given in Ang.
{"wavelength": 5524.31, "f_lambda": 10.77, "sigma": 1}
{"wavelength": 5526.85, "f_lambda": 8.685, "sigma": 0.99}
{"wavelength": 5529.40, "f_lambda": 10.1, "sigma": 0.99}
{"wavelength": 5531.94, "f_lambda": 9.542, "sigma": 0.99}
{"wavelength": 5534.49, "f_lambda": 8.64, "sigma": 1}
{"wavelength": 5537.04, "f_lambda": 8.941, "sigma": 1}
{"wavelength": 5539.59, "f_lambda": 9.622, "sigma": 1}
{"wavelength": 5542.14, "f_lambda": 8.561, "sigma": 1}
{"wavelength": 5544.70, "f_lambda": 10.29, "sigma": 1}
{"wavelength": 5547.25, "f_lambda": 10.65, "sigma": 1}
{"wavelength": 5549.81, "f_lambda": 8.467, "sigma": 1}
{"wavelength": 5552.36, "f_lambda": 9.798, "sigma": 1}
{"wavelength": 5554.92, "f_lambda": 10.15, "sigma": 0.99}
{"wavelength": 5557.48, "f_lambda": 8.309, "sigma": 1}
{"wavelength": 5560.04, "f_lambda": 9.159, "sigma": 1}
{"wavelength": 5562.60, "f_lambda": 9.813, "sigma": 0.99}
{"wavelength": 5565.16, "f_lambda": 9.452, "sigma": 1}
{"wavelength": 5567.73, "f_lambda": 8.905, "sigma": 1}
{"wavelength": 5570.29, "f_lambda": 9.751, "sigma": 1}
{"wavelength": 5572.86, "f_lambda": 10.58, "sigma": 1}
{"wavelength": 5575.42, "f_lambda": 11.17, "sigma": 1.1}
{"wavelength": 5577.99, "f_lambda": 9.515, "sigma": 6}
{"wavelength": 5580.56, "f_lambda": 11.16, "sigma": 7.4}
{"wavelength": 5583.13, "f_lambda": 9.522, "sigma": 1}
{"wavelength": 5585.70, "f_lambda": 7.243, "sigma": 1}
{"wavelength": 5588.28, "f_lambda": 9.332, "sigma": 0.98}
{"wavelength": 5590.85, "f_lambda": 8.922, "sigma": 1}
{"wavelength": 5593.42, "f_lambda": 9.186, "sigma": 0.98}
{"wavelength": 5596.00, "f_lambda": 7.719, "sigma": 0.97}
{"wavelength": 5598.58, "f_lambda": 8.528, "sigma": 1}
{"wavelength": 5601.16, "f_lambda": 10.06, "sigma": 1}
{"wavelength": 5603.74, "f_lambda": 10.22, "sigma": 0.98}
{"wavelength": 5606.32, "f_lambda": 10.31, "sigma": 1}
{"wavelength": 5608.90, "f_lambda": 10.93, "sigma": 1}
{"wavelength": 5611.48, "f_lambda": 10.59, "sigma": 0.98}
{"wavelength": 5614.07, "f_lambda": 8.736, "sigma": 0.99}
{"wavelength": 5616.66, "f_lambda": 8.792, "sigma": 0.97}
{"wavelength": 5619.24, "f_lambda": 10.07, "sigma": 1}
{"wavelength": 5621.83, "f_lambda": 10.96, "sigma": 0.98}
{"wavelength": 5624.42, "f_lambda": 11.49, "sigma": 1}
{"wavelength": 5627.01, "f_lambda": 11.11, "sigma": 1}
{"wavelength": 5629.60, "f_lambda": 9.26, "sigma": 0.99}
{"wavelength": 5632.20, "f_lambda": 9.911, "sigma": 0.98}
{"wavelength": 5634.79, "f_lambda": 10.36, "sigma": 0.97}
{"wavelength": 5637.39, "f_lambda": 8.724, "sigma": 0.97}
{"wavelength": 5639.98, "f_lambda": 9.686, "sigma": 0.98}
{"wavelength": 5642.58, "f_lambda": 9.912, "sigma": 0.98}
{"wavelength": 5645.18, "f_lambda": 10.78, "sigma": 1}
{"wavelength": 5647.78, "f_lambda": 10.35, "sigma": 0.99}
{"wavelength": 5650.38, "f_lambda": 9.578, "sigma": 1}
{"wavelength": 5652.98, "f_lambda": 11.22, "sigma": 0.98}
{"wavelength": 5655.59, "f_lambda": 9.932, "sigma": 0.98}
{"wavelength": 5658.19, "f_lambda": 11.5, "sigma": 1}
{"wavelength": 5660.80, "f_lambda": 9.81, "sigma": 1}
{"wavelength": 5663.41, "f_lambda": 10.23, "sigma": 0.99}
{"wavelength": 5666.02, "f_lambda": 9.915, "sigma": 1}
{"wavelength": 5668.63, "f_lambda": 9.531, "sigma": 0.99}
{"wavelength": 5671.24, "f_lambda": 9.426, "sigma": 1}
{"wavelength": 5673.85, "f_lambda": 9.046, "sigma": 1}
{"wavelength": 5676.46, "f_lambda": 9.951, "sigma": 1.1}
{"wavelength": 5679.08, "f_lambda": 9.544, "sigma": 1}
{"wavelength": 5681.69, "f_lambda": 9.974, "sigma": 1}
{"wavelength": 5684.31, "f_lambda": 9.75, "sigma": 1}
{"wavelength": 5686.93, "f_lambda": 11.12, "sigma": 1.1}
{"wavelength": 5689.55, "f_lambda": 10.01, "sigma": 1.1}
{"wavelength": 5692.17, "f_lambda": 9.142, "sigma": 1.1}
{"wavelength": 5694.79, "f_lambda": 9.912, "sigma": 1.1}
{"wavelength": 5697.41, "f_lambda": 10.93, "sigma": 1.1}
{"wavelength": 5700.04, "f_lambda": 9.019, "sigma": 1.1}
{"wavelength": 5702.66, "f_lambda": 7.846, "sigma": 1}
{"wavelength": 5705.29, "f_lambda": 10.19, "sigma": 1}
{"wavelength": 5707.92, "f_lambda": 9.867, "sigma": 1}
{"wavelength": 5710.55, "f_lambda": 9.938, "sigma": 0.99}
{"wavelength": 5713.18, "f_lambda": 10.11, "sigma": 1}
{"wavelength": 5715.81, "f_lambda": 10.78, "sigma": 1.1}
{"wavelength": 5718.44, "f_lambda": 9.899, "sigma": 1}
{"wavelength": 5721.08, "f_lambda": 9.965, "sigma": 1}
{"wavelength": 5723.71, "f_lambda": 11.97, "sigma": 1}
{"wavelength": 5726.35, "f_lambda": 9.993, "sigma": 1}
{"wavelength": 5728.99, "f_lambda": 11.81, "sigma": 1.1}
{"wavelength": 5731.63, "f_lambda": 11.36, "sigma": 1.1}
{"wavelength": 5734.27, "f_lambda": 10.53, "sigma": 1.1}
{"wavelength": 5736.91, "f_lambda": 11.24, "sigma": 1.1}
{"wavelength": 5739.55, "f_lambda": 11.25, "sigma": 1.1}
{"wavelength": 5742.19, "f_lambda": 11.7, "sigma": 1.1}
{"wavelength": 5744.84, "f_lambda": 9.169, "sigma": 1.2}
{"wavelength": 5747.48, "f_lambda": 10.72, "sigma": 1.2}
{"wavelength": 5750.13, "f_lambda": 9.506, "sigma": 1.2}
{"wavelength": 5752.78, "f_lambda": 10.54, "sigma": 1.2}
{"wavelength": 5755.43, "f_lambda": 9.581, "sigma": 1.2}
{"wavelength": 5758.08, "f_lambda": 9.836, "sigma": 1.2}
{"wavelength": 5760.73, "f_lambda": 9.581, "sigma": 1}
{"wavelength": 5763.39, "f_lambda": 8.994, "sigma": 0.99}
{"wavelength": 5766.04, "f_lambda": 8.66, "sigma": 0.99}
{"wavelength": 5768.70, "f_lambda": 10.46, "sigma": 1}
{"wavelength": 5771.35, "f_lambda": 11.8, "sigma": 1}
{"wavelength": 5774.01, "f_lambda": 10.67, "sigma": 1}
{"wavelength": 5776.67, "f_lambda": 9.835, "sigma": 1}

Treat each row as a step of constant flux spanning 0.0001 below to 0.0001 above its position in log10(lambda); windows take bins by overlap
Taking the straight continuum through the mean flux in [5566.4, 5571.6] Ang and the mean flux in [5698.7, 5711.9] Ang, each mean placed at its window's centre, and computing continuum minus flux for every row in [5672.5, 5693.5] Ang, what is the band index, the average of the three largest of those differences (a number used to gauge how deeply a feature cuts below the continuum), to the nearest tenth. 0.1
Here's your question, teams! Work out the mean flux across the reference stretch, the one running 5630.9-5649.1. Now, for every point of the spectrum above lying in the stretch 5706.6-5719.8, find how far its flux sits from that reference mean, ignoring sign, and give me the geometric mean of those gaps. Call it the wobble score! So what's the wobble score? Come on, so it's 0.11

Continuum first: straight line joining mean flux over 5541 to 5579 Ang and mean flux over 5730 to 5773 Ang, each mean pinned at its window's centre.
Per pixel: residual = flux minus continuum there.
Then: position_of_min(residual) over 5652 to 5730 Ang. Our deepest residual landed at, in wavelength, 5702.66 Ang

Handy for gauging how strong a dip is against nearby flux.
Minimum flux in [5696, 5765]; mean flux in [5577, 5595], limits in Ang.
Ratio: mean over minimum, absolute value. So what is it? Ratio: 1.18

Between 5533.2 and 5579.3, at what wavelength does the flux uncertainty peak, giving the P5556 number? 5577.99 Ang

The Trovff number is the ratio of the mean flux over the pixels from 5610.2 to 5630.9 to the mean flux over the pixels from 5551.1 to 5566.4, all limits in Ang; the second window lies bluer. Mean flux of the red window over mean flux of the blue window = 1.07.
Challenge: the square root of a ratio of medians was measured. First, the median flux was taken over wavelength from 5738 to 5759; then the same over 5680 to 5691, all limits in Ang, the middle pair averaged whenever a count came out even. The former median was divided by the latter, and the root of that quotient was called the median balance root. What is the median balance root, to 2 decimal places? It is 1.01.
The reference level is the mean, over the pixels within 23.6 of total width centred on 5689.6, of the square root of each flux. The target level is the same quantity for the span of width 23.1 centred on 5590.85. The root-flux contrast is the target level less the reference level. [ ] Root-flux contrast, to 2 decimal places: -0.14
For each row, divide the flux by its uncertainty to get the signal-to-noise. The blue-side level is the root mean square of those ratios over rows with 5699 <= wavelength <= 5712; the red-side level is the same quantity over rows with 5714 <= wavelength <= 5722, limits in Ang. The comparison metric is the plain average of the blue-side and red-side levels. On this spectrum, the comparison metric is 9.6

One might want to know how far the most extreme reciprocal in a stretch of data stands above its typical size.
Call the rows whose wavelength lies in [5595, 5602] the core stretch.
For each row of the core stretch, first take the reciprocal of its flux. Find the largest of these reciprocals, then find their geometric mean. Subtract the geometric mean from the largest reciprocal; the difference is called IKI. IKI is 0.015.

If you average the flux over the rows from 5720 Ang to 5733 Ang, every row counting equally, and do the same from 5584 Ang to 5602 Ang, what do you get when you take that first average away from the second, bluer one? -2.3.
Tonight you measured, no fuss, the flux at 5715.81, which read 10.78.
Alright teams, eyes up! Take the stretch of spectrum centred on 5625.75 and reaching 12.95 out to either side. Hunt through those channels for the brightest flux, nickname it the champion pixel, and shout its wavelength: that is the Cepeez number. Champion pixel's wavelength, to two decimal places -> 5624.42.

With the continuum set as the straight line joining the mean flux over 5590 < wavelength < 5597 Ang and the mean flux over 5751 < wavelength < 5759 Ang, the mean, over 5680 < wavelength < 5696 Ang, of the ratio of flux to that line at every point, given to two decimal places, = 1.06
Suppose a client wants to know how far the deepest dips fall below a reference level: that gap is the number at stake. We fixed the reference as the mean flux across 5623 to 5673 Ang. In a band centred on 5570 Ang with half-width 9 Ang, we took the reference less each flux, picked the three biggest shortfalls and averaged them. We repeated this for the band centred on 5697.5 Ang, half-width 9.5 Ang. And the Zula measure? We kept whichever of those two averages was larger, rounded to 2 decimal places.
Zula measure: 1.47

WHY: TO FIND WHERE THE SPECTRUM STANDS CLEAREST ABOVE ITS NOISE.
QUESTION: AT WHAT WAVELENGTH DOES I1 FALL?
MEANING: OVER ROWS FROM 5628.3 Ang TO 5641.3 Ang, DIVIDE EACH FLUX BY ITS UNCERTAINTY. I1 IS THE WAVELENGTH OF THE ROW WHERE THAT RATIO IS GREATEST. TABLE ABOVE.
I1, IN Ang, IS 5634.79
